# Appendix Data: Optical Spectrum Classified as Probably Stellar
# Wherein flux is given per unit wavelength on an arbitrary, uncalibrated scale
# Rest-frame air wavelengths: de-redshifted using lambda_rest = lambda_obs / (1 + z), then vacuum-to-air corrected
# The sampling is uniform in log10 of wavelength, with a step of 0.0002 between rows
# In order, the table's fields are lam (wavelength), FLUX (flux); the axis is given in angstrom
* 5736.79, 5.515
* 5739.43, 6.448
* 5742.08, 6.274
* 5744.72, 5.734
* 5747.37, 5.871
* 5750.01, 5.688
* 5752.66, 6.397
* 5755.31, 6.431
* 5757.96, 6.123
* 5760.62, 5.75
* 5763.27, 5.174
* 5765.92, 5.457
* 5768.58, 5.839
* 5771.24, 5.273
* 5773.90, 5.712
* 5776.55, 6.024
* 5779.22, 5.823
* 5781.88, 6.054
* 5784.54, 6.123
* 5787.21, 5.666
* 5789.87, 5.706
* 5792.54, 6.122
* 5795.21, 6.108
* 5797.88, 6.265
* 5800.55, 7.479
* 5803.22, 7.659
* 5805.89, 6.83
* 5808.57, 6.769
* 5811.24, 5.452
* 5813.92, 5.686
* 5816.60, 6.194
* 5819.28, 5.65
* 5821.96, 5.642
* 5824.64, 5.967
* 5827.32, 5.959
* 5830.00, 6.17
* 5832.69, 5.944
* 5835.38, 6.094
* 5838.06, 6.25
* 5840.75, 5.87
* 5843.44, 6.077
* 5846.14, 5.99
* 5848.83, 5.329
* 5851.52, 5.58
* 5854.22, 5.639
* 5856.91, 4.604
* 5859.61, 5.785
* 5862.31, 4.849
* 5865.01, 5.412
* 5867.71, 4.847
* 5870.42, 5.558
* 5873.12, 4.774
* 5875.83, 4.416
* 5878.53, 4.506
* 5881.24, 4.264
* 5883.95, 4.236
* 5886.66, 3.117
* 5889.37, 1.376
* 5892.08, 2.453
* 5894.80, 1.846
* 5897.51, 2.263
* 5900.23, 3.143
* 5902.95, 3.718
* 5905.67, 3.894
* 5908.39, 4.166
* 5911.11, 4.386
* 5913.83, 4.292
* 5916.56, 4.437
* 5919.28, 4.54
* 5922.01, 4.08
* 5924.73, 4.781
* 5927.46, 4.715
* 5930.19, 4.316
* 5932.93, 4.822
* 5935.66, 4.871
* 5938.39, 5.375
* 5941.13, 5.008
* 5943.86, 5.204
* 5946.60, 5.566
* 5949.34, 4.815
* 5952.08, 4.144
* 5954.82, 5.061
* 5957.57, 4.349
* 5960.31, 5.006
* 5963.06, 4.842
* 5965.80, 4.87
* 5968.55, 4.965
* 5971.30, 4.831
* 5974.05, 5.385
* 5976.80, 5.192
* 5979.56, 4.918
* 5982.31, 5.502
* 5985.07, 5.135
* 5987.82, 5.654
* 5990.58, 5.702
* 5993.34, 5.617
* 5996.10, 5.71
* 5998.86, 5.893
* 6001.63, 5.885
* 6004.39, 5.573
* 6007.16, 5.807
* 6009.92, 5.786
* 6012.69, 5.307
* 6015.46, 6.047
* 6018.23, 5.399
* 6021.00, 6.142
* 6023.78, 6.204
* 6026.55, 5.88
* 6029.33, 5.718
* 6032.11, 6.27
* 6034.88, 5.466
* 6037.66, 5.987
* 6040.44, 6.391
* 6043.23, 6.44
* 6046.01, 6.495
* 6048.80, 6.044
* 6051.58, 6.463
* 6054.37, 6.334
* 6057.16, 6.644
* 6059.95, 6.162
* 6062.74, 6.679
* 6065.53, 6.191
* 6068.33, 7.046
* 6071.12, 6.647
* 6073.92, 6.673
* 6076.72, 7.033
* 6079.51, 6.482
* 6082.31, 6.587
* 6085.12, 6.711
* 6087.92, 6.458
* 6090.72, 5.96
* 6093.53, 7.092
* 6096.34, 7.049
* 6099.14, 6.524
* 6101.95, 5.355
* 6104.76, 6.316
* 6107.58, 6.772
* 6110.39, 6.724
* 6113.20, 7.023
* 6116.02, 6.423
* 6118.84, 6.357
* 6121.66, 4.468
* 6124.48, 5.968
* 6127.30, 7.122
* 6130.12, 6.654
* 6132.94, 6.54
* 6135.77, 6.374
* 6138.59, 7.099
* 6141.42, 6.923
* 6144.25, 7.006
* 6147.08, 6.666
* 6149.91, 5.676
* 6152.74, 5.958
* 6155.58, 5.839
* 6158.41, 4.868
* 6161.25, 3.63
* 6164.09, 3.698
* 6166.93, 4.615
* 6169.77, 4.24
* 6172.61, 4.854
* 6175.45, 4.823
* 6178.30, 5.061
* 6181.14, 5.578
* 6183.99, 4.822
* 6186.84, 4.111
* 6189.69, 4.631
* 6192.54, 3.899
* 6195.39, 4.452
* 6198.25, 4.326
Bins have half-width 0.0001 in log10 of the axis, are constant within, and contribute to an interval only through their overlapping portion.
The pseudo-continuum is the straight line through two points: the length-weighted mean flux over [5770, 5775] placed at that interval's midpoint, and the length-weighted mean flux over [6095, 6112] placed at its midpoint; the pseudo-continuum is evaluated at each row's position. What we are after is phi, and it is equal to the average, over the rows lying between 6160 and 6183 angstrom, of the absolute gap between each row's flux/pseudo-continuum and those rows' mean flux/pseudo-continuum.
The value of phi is 0.078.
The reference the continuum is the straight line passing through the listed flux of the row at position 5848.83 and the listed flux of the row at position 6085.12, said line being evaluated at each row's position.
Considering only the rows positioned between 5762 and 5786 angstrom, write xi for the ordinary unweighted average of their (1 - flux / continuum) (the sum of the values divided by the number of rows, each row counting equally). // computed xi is -0.17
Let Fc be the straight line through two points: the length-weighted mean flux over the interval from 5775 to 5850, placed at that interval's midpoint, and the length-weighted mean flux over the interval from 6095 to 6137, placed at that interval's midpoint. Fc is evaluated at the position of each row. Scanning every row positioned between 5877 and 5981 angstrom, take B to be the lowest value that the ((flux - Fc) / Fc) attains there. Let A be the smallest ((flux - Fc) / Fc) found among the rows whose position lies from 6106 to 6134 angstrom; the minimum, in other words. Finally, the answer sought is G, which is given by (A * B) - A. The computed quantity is 0.53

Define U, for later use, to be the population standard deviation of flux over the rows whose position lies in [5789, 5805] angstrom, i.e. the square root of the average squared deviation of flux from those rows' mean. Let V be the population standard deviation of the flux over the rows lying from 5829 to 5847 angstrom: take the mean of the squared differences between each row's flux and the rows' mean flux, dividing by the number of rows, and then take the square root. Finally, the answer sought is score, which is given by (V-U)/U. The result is -0.83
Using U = 0.74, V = 0.12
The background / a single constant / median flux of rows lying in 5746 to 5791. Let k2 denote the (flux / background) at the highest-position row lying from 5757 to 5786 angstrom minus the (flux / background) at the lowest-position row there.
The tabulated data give 0.000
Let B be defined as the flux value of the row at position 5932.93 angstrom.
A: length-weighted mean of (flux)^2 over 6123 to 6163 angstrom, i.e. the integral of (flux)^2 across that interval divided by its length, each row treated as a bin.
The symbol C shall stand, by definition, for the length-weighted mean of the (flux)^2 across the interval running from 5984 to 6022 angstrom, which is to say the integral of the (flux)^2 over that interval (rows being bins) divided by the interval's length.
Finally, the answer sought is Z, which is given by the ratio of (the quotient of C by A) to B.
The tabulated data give 0.17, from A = 38.6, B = 4.822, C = 32.4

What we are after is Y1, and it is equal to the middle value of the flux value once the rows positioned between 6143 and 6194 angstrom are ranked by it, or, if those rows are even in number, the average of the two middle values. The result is 4.8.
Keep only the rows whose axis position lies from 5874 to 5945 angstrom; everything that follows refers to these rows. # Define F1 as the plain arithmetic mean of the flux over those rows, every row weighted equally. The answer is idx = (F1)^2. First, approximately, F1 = 4.0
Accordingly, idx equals 16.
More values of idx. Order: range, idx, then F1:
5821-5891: 27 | 5.2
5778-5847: 38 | 6.1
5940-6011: 28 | 5.2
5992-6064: 36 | 6.0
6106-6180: 34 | 5.8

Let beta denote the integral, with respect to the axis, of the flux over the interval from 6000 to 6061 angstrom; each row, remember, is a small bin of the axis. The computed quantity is 367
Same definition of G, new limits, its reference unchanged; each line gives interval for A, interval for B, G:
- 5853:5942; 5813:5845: 0.84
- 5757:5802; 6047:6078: 0.15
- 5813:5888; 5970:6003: 0.61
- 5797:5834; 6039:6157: 0.14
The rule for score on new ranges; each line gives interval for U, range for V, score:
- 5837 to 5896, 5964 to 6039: -0.70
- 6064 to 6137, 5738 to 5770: -0.31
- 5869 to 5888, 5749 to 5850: -0.24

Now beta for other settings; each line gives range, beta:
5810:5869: 335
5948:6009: 319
